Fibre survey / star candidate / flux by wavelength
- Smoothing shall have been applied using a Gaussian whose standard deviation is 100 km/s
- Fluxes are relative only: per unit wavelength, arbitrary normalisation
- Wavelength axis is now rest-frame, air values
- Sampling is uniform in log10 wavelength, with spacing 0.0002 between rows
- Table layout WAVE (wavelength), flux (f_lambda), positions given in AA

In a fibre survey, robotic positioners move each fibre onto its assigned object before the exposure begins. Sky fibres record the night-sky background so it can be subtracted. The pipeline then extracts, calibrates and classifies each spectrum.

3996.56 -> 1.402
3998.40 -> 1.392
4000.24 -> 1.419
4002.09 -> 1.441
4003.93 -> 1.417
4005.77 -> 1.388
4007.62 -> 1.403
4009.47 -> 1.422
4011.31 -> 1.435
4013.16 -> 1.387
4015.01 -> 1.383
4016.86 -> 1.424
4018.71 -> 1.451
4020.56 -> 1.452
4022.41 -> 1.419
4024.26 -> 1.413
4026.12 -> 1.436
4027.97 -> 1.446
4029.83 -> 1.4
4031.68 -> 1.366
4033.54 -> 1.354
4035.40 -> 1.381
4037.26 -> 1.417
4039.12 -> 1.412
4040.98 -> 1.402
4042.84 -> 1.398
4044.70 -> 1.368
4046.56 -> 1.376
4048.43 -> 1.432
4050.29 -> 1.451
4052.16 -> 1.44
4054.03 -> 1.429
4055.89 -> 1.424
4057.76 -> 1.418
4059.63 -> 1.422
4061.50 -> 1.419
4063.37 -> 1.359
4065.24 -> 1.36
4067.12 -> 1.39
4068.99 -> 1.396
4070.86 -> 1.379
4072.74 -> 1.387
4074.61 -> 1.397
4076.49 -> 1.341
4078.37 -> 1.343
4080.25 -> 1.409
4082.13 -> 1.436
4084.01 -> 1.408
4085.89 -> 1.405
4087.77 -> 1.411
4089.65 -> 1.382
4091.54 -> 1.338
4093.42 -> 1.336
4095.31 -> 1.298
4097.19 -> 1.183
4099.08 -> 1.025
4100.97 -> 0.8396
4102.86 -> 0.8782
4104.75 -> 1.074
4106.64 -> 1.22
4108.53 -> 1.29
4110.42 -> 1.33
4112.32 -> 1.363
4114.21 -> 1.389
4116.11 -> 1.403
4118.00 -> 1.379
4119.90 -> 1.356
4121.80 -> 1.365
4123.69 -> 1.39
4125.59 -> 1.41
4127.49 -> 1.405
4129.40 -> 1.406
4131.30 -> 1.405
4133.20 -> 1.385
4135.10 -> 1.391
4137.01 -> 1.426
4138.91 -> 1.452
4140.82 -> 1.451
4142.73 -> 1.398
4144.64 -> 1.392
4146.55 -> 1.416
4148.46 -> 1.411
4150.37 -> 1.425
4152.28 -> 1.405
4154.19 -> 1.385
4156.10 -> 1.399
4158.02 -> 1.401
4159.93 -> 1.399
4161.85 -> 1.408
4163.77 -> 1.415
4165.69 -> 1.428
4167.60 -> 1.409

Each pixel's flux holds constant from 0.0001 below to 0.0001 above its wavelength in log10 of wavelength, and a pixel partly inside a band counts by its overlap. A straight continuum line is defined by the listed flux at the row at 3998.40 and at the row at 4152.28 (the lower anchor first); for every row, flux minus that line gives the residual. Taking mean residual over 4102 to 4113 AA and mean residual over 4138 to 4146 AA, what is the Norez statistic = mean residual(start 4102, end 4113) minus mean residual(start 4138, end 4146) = -0.23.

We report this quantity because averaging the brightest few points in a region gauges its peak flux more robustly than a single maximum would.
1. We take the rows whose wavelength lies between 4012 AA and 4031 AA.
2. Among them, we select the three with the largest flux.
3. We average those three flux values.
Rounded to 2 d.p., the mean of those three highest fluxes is 1.45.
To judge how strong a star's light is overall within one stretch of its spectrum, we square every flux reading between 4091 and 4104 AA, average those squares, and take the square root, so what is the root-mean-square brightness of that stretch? 1.15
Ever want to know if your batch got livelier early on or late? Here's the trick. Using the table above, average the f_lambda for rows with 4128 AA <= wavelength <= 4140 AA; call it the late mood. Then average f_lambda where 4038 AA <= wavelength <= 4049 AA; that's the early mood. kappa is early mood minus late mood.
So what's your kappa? -0.013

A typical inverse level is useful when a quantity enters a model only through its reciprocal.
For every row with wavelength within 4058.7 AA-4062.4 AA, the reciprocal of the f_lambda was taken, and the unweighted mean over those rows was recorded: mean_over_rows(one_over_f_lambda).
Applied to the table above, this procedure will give 0.704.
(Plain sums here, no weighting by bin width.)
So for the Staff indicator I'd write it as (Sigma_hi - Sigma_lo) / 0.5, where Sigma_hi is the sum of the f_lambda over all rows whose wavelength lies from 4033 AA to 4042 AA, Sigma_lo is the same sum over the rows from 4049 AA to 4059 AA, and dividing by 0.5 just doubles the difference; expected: -0.39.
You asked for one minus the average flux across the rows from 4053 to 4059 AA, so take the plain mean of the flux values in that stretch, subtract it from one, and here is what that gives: -0.42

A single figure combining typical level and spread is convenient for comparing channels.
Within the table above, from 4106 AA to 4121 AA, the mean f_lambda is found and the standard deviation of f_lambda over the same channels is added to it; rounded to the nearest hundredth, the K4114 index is 1.40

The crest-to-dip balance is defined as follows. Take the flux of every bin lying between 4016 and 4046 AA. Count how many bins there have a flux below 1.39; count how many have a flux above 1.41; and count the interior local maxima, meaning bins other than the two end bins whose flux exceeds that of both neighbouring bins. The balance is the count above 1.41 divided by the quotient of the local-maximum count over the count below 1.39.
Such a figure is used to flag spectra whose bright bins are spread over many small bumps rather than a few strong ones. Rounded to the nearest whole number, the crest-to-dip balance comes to 12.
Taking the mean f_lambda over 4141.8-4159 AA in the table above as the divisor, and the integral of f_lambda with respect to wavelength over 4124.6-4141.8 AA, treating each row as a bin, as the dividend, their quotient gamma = 17.3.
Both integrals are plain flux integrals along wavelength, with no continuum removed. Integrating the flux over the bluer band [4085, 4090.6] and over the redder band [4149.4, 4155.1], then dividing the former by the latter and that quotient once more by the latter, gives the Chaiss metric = 0.122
